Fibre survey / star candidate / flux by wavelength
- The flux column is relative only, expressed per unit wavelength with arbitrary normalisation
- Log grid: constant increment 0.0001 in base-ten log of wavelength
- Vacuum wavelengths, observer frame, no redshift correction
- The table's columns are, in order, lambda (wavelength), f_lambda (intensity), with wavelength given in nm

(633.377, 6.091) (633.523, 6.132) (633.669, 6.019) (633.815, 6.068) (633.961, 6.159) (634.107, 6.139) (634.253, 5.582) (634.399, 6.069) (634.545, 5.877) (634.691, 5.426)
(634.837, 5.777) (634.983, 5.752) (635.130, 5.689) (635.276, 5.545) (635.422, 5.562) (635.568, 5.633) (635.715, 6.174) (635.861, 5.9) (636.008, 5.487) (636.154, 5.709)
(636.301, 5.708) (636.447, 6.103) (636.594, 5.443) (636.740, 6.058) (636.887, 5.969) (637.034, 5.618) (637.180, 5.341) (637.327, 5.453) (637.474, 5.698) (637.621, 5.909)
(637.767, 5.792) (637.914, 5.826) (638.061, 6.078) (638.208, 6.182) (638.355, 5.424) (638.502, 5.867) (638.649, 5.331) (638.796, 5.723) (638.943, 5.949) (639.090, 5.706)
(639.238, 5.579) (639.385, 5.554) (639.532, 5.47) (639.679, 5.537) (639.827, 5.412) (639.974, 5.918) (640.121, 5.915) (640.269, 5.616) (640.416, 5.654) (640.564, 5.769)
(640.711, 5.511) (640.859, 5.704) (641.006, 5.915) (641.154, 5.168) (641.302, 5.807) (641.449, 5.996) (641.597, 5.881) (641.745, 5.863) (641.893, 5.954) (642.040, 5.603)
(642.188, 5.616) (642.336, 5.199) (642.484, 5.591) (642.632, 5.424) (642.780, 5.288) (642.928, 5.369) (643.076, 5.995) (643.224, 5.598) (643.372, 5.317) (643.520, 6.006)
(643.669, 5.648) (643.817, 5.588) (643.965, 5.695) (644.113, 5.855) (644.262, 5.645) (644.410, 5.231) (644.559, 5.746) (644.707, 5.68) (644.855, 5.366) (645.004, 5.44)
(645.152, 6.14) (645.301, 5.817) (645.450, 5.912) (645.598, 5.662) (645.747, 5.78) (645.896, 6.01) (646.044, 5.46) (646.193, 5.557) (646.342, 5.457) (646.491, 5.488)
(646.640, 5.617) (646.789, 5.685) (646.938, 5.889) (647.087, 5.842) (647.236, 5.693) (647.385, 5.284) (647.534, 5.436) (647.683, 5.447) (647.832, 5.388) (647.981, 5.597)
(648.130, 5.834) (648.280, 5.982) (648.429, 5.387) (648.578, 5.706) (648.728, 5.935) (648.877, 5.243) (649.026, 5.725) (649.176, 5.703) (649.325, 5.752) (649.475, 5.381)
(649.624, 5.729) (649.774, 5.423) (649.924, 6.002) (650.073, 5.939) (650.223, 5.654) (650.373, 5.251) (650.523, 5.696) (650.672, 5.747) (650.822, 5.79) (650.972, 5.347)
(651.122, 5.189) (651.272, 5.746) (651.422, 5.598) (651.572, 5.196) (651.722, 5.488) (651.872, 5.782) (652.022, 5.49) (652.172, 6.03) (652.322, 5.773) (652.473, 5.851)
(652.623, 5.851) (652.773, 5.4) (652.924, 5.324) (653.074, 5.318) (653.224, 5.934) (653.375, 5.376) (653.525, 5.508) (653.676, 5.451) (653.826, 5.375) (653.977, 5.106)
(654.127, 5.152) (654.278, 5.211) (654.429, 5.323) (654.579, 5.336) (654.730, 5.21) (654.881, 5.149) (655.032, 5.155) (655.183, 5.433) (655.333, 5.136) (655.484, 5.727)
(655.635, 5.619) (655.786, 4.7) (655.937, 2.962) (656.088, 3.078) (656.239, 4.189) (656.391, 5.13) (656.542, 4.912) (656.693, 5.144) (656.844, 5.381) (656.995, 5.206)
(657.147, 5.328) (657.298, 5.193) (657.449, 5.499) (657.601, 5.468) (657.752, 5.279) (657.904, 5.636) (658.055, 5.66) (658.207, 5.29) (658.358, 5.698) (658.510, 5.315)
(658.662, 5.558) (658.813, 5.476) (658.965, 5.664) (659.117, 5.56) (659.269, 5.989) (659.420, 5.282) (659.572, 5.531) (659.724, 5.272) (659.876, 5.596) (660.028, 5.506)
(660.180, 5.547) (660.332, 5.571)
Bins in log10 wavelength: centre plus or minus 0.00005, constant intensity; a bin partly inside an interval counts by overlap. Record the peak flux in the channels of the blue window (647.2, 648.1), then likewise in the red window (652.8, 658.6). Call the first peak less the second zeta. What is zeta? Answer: -0.24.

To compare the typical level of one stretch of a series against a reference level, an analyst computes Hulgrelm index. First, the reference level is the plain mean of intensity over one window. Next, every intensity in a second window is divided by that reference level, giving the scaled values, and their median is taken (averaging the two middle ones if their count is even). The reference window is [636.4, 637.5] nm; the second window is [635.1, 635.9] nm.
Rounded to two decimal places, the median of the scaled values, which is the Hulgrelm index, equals 0.99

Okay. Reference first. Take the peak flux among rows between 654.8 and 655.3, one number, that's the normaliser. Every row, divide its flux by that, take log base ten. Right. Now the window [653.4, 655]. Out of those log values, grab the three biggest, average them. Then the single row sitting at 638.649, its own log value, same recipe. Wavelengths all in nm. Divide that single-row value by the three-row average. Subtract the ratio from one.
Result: 10.0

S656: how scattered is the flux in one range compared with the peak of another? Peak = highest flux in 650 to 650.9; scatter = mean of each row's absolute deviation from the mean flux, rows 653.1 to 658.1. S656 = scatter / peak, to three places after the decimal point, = 0.061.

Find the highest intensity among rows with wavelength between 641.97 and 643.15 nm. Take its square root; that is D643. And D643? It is 2.45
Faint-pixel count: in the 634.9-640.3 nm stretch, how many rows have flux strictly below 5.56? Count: 11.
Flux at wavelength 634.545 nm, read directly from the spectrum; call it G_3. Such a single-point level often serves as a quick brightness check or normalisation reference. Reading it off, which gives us 5.877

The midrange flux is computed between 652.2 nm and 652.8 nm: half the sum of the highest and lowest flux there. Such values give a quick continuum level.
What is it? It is 5.63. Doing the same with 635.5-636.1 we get 5.83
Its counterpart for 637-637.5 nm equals 5.52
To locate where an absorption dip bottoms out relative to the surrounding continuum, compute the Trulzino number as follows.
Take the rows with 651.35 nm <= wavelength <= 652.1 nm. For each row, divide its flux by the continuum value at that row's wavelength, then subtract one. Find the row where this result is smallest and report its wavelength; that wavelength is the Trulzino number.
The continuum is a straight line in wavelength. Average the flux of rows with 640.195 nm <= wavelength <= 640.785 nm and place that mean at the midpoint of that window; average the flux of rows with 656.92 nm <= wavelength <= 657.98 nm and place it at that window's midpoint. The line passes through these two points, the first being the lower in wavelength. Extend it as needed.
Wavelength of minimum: 651.572 nm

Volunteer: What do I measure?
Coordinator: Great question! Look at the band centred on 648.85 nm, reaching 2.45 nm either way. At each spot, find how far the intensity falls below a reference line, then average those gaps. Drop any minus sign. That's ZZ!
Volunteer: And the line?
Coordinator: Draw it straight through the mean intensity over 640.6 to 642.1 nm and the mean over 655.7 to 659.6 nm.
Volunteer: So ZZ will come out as 0.15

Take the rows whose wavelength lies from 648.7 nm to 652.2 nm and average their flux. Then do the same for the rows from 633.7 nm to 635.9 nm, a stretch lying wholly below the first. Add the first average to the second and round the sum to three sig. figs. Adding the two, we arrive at 11.4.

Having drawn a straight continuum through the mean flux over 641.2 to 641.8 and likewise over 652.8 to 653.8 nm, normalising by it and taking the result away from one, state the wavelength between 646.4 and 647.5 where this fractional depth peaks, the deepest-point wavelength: 647.385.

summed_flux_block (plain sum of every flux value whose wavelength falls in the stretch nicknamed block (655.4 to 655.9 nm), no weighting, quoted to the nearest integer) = 16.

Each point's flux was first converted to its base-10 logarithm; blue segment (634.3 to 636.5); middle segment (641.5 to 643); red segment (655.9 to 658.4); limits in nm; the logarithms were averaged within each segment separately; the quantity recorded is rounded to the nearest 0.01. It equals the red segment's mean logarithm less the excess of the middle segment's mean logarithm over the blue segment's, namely 0.71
